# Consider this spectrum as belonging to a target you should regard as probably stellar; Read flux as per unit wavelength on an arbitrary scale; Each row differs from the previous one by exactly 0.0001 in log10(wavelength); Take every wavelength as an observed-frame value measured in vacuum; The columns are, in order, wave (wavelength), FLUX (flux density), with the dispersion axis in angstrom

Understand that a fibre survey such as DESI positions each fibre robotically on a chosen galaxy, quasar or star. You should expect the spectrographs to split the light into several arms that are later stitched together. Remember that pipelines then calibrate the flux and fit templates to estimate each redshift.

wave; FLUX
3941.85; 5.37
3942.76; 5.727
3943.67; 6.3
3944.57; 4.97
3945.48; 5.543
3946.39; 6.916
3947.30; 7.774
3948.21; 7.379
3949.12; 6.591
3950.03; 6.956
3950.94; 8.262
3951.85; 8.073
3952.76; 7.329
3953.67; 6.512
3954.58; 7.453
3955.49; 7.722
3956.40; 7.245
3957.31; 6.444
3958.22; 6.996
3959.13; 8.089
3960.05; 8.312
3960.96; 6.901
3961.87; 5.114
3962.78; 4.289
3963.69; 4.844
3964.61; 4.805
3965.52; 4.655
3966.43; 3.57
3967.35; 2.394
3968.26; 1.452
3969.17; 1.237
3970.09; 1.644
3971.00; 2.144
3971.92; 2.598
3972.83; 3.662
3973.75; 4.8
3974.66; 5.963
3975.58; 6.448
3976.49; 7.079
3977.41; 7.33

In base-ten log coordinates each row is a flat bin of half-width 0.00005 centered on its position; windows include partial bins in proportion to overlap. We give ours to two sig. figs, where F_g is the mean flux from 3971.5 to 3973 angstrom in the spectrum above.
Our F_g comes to 3.1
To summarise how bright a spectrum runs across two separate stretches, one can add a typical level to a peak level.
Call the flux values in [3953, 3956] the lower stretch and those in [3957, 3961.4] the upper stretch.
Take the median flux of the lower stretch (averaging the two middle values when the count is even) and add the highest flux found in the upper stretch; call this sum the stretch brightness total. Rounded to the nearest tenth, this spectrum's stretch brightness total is 15.8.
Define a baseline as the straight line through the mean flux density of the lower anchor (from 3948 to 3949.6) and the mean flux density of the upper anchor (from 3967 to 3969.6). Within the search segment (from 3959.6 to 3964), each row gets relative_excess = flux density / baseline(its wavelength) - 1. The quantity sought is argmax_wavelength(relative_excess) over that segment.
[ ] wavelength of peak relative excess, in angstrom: 3960.05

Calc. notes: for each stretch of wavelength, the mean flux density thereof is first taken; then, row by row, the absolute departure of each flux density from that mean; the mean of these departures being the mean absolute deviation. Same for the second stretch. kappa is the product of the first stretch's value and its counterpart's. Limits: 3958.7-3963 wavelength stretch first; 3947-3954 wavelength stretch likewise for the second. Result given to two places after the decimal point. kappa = 0.75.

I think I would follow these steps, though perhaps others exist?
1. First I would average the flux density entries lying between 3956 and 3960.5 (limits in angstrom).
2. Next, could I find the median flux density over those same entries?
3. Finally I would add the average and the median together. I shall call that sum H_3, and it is 14.7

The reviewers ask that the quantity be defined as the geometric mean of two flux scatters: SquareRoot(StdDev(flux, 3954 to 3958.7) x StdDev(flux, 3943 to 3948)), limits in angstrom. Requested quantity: 0.7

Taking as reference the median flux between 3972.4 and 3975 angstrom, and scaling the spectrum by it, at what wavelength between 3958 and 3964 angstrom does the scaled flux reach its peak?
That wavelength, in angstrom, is 3960.05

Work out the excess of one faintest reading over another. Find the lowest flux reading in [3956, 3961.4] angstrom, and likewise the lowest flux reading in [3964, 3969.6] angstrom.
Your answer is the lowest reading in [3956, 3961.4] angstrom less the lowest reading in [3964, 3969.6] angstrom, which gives 5.2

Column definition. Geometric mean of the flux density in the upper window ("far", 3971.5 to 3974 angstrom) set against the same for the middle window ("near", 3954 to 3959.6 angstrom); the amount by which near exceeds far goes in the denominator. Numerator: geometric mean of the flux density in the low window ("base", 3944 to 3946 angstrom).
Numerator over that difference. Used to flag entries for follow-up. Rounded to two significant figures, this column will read 1.4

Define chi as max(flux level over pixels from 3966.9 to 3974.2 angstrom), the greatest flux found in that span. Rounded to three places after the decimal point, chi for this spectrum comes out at 4.800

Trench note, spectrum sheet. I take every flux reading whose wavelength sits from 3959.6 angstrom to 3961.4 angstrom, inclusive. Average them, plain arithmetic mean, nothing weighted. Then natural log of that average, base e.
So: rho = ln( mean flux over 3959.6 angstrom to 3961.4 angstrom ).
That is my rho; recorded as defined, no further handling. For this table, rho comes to 2.0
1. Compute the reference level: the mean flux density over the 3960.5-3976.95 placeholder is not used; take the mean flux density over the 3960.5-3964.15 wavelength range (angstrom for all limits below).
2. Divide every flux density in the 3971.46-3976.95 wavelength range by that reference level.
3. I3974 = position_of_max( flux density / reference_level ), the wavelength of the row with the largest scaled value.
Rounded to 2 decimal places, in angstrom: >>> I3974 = 3976.49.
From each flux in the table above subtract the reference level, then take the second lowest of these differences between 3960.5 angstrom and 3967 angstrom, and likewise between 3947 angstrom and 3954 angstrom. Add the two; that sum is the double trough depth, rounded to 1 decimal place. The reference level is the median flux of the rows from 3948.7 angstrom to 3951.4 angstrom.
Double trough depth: -3.0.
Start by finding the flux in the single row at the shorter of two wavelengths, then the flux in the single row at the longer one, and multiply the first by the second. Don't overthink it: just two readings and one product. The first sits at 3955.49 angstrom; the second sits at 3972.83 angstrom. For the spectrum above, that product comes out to 28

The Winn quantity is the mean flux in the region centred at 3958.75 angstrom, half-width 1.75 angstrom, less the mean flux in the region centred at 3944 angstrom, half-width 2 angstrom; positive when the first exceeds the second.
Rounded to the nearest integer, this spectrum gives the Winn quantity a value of 2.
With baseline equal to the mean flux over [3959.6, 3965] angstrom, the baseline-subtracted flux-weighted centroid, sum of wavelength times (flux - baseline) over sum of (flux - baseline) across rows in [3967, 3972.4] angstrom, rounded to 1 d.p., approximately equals 3969.6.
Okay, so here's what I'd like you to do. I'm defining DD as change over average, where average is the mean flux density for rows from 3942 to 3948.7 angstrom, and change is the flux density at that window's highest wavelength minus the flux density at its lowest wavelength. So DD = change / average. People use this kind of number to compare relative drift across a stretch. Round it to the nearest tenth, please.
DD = 0.3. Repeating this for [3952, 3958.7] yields 0.0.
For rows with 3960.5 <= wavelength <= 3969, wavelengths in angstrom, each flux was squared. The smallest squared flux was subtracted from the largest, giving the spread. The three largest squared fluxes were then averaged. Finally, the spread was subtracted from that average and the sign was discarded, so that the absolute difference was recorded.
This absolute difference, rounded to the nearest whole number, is 13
